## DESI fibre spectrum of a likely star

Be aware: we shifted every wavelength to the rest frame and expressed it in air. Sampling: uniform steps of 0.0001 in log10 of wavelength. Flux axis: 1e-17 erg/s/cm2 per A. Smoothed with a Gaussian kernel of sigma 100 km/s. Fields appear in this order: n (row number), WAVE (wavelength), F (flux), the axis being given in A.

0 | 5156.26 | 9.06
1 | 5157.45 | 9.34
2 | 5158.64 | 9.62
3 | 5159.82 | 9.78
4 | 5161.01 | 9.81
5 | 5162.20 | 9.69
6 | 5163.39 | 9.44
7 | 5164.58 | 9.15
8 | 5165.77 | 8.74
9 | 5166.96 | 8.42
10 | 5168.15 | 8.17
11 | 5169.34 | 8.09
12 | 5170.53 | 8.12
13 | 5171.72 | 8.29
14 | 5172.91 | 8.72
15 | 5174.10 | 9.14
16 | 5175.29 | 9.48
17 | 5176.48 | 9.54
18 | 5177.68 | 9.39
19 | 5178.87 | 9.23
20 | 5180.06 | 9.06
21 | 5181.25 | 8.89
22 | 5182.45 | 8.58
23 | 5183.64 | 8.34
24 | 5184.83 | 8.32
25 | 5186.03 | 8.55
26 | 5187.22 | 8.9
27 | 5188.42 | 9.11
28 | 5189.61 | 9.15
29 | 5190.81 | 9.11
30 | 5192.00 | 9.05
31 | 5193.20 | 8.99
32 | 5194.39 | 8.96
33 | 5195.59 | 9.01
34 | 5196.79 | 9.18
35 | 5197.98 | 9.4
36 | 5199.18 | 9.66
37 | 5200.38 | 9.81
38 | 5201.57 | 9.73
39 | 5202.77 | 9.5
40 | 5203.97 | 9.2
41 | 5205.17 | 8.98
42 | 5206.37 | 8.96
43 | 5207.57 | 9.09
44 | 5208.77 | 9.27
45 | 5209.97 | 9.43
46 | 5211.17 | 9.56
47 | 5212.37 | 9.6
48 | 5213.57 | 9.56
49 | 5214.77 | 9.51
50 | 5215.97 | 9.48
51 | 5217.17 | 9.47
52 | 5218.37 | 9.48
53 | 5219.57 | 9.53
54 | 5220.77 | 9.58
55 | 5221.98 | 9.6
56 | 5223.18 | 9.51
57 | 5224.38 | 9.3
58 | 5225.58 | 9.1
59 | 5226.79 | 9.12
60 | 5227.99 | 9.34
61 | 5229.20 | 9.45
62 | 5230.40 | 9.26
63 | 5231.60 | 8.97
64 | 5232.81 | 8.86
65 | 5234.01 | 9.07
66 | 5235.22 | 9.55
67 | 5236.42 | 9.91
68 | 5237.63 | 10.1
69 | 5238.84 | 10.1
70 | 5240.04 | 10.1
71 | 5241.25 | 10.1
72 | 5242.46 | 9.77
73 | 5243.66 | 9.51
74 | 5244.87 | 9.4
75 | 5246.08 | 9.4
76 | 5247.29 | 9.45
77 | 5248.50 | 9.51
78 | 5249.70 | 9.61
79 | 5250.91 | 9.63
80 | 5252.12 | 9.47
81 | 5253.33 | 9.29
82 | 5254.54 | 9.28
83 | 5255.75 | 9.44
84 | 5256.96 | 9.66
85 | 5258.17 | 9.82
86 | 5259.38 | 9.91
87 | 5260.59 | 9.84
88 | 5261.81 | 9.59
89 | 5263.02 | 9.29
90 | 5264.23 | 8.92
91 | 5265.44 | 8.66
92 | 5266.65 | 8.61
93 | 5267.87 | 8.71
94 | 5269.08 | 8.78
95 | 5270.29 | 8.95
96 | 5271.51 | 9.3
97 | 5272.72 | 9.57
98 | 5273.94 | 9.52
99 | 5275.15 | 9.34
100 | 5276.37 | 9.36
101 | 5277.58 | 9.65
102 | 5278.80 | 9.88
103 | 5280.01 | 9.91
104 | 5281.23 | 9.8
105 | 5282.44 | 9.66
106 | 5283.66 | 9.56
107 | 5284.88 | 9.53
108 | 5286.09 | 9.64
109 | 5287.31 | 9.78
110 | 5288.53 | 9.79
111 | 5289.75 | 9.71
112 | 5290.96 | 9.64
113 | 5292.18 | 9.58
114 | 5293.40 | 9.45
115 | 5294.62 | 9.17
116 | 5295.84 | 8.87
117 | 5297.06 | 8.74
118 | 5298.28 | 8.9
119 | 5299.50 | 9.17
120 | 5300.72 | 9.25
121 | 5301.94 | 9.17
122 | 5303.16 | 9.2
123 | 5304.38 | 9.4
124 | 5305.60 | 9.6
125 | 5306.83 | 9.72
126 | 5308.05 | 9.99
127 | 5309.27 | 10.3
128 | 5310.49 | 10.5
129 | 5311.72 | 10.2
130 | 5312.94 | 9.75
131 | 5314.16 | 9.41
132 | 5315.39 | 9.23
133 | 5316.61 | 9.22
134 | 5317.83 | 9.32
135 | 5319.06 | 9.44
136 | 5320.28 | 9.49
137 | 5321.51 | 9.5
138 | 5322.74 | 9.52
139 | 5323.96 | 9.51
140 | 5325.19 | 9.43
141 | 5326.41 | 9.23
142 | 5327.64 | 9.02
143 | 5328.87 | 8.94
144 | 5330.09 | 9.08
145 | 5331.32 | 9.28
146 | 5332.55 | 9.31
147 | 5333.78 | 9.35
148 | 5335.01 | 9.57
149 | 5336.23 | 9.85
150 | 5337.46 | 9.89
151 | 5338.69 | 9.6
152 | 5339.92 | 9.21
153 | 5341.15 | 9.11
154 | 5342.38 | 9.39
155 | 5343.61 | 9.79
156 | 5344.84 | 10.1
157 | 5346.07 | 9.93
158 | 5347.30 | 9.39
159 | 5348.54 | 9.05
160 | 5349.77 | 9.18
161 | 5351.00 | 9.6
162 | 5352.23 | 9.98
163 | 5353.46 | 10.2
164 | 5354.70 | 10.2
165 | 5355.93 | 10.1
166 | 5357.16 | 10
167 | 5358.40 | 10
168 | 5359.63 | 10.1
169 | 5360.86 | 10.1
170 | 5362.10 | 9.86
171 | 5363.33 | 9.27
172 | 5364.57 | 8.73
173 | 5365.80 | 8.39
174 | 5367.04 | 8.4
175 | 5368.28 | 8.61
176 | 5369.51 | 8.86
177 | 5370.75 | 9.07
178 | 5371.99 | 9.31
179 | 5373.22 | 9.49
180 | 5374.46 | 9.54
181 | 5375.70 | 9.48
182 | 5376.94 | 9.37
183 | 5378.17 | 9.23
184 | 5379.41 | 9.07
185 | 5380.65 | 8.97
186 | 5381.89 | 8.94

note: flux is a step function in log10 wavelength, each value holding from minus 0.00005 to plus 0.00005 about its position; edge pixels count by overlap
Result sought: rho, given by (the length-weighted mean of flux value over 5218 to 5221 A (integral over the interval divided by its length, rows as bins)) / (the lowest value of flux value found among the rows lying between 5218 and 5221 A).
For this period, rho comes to 1.01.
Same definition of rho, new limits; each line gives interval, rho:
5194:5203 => 1.05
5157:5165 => 1.04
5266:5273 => 1.04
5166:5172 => 1.02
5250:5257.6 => 1.02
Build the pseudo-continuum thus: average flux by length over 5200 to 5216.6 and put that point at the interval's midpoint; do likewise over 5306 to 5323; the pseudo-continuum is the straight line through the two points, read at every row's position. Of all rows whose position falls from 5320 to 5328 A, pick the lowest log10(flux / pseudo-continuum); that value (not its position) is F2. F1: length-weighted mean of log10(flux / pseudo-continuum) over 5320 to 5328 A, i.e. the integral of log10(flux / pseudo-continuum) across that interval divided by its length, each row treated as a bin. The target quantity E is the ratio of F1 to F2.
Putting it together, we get 0.4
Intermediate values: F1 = -0.014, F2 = -0.032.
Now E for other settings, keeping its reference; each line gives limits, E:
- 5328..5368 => 0.2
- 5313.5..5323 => 0.6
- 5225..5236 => 0.4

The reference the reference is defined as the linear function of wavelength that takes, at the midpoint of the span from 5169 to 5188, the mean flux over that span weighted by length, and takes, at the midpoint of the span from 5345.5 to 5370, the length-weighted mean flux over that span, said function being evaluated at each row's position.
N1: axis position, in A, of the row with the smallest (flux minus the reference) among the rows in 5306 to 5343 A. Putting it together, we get 5328.87 A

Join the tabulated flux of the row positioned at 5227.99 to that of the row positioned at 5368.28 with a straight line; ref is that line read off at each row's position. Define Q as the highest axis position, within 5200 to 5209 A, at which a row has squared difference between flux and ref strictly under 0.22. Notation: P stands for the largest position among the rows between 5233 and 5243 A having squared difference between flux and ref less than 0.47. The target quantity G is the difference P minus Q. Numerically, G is 33.7 A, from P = 5242.46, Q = 5208.77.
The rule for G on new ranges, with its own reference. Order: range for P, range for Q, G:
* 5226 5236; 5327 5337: -94.9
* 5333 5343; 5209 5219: 124.0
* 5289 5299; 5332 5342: -42.9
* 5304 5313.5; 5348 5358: -42.9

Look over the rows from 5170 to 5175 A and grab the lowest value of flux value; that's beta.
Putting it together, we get 8.12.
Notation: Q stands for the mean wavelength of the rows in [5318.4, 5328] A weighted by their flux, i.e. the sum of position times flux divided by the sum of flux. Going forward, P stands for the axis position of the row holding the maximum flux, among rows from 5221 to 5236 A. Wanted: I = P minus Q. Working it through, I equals -101.3 A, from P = 5221.98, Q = 5323.3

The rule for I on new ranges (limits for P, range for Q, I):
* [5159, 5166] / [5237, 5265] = -89.8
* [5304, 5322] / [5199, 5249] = 86.6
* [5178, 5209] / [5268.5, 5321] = -94.3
